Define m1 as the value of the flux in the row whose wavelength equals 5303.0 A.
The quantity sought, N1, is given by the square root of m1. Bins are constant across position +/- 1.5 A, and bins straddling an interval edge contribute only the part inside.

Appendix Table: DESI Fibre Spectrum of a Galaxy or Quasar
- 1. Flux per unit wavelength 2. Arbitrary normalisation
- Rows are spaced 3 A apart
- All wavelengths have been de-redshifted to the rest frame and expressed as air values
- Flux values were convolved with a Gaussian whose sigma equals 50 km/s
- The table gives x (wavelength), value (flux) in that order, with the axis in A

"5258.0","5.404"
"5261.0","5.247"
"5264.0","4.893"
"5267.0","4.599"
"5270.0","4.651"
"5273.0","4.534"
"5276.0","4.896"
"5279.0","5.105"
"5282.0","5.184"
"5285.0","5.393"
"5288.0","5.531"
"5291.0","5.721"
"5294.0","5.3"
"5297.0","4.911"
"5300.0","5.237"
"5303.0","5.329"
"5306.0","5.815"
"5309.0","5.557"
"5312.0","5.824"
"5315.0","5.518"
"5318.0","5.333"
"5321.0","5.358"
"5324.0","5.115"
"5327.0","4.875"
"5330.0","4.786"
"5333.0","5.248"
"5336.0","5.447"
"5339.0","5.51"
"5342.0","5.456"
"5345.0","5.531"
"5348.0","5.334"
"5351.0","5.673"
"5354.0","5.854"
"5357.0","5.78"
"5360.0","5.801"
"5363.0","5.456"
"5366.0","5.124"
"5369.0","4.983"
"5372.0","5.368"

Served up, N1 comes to 2.31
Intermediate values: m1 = 5.329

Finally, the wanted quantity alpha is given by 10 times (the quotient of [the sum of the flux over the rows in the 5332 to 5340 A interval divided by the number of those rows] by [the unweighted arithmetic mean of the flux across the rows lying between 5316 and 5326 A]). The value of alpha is 10.3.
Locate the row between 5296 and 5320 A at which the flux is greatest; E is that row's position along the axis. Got 5312.0 A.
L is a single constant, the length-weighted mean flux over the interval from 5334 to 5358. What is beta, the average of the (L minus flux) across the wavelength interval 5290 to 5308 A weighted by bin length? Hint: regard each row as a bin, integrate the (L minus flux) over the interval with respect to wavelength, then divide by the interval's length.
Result 0.18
